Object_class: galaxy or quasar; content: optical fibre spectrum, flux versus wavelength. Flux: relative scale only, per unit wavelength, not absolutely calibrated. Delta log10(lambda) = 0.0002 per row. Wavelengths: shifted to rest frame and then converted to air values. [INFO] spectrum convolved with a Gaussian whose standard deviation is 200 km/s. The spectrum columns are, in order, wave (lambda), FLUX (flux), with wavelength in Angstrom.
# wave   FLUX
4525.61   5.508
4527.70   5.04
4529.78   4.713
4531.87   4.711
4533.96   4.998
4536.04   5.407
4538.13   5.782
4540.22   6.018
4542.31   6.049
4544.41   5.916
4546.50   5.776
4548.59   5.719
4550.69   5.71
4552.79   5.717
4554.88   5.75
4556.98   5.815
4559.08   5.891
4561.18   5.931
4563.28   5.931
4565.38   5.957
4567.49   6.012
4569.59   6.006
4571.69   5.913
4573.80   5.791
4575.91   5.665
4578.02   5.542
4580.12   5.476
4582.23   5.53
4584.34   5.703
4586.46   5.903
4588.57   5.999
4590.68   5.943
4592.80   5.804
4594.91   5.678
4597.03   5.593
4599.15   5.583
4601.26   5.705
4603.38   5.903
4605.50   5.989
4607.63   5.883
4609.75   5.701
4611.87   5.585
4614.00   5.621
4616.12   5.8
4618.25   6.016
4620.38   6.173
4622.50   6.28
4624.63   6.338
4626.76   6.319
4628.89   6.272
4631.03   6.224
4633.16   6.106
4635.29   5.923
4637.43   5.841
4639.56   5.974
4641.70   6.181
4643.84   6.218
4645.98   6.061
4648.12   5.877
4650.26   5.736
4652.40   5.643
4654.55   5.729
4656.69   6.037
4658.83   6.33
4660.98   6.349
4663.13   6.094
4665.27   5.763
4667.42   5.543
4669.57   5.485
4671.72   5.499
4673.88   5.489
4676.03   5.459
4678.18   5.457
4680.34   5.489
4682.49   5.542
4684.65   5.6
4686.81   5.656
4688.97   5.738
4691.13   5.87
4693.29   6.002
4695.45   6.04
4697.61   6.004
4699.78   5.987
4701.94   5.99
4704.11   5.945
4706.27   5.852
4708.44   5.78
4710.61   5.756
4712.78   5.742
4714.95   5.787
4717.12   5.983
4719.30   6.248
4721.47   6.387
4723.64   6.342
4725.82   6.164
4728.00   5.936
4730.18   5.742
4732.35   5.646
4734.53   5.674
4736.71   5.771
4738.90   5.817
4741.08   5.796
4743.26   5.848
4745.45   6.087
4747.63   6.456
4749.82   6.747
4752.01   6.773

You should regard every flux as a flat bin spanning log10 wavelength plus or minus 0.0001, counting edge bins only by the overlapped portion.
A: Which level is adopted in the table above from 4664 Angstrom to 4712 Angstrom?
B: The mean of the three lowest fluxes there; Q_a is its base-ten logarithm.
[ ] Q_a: 0.738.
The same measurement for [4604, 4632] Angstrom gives 0.751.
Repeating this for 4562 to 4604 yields 0.742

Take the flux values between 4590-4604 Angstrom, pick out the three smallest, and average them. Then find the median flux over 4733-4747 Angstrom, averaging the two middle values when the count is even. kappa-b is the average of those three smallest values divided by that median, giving 0.97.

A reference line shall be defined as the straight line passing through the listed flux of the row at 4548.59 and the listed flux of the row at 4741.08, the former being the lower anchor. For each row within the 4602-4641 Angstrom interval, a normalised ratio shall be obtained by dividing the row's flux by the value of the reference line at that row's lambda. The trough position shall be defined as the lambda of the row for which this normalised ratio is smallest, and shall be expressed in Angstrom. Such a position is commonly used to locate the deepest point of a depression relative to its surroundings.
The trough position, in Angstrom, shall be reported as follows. 4611.87 Angstrom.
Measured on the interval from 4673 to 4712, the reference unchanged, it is 4678.18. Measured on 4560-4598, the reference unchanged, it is 4580.12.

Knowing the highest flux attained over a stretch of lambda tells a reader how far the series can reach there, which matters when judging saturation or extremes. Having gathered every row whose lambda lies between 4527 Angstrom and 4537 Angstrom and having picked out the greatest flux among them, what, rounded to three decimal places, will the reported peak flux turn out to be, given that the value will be 5.407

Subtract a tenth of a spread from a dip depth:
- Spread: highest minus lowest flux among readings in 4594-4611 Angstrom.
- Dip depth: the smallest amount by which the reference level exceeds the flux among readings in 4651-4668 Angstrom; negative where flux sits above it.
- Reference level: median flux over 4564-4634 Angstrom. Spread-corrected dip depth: -0.5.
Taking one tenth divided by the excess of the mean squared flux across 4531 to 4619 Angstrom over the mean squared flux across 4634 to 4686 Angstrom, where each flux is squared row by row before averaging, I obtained -0.15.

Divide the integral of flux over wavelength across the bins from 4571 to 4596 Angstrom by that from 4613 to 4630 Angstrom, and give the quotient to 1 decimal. 1.4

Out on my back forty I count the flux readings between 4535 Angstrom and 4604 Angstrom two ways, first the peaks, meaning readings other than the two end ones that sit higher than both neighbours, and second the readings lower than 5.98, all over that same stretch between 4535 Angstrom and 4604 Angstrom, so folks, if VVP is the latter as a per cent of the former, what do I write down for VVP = 933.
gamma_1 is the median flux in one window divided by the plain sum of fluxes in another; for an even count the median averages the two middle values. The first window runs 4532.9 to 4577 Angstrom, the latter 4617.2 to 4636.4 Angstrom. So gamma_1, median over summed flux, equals 0.10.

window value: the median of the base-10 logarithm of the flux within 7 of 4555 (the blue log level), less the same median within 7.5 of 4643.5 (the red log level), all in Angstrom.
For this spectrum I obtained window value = -0.0166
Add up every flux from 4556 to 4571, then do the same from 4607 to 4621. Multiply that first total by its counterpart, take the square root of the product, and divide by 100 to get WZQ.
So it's 0.412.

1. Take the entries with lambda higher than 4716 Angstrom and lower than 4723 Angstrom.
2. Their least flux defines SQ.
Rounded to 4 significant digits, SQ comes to 5.983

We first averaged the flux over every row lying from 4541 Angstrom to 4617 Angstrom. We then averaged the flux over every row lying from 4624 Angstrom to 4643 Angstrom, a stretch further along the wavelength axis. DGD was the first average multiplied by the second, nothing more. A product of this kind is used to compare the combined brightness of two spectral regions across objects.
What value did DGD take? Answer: 35.5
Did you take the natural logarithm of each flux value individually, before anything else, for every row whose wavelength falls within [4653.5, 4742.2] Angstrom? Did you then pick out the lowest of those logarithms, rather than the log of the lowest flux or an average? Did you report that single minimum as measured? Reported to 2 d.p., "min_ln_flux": 1.70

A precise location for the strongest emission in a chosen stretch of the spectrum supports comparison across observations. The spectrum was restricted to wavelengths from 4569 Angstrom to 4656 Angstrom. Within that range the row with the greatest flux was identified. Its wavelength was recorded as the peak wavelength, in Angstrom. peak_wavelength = 4624.63 Angstrom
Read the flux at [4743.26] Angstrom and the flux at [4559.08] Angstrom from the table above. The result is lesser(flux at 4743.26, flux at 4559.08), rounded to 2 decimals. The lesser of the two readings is 5.85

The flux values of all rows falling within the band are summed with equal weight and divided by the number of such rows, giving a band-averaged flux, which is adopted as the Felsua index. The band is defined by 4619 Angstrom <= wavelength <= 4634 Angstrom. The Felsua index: 6.2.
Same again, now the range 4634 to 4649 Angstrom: 6.0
